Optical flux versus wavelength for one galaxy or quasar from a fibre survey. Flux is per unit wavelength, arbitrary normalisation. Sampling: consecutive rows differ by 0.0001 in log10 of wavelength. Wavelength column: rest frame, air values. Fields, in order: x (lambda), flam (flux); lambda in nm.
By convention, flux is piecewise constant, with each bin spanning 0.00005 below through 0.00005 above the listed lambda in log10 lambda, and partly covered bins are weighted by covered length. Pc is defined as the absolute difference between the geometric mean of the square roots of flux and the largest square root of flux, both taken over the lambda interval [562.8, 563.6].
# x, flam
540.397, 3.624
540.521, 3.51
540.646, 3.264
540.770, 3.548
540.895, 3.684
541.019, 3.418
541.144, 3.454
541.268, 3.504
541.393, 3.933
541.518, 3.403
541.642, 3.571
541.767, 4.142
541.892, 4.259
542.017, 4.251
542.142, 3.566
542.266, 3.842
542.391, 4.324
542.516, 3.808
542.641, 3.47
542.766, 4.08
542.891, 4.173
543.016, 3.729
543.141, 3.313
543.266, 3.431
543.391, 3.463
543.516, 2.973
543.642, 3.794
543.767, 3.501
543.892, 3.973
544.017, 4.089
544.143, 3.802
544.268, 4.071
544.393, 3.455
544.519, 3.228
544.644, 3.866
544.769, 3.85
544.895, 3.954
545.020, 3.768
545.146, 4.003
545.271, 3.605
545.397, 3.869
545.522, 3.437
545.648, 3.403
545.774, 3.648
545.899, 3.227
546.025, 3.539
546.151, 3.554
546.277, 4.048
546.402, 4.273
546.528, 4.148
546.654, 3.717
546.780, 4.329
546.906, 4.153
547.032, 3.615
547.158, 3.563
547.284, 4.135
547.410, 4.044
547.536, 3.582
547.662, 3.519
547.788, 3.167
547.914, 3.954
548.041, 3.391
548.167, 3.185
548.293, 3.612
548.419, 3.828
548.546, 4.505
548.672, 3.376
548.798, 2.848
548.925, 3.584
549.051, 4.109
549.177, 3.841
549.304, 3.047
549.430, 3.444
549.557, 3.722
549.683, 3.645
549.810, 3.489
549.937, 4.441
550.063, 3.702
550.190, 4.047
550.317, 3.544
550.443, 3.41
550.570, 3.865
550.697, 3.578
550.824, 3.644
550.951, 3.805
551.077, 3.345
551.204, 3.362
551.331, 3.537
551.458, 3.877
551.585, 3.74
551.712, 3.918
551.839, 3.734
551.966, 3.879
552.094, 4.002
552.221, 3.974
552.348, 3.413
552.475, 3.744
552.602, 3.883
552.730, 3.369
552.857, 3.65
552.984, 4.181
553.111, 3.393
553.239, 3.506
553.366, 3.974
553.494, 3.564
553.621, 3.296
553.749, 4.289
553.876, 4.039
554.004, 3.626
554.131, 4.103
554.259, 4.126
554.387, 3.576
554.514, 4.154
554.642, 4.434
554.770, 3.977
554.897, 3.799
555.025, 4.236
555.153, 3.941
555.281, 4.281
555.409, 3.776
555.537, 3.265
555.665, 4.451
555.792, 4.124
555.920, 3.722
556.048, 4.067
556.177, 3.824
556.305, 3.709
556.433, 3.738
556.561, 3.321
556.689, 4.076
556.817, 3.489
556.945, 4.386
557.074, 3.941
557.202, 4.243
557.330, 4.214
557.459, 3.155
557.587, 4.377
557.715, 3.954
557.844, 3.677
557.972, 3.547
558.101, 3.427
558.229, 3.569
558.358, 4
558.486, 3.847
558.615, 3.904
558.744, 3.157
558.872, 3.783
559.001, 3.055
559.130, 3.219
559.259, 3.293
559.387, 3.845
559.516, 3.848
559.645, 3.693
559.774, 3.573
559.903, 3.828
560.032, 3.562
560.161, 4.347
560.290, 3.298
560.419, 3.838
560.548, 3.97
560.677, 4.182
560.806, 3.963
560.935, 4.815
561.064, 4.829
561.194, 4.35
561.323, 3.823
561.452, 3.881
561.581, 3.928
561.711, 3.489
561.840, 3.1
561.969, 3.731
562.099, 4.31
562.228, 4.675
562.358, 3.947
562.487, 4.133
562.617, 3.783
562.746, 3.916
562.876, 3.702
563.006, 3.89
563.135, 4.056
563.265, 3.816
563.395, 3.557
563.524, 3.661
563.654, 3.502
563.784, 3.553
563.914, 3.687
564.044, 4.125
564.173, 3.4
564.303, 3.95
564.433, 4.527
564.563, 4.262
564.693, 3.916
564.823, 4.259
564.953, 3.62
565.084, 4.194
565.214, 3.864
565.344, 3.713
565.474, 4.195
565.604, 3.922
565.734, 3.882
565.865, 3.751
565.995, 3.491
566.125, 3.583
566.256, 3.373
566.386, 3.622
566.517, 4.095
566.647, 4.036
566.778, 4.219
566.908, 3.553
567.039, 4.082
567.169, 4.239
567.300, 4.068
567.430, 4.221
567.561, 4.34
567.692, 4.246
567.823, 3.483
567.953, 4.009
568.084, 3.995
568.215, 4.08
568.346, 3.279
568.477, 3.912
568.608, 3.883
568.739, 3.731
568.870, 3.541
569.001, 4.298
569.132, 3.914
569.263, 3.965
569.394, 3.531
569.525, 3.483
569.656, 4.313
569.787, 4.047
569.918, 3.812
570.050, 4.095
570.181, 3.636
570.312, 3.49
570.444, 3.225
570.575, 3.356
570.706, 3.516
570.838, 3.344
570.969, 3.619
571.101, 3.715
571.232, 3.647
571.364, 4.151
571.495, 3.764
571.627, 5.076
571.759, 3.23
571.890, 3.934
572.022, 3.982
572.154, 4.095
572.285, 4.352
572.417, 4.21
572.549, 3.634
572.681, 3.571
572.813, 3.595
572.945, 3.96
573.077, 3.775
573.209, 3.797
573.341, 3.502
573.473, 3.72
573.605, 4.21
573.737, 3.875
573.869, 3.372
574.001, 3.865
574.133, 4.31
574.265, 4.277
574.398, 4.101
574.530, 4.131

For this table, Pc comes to 0.071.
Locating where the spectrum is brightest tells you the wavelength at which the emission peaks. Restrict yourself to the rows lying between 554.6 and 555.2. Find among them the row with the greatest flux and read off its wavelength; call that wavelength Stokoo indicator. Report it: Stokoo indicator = 554.642 nm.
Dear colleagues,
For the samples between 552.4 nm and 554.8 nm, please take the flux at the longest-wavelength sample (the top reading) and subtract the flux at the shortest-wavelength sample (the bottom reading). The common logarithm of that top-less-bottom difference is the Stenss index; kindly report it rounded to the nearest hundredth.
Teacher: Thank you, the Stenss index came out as -0.63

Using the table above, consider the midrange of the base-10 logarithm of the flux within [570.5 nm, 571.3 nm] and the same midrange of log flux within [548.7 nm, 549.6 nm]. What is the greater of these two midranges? 0.547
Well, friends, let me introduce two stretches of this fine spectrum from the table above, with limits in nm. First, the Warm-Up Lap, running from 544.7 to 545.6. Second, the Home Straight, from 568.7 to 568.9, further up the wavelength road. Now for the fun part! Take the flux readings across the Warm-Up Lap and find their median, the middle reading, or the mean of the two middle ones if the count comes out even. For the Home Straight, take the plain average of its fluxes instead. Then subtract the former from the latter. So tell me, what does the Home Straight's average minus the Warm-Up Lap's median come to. -0.21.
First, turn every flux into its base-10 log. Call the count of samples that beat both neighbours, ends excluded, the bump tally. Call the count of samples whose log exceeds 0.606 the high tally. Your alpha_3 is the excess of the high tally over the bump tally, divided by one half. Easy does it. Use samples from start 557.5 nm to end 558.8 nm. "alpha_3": -2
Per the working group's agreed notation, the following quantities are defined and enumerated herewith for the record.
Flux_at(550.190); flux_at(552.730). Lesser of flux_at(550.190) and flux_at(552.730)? 3.37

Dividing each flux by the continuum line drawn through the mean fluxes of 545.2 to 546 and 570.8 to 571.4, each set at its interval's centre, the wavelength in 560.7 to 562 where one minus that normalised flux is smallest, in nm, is 561.064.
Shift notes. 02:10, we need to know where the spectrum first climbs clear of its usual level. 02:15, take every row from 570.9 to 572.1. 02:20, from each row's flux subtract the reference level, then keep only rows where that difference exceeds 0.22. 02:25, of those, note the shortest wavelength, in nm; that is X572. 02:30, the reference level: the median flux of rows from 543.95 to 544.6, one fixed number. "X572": 571.364 nm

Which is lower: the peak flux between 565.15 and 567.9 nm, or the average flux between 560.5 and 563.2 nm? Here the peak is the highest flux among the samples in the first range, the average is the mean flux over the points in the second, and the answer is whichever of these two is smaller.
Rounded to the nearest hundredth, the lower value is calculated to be 4.02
